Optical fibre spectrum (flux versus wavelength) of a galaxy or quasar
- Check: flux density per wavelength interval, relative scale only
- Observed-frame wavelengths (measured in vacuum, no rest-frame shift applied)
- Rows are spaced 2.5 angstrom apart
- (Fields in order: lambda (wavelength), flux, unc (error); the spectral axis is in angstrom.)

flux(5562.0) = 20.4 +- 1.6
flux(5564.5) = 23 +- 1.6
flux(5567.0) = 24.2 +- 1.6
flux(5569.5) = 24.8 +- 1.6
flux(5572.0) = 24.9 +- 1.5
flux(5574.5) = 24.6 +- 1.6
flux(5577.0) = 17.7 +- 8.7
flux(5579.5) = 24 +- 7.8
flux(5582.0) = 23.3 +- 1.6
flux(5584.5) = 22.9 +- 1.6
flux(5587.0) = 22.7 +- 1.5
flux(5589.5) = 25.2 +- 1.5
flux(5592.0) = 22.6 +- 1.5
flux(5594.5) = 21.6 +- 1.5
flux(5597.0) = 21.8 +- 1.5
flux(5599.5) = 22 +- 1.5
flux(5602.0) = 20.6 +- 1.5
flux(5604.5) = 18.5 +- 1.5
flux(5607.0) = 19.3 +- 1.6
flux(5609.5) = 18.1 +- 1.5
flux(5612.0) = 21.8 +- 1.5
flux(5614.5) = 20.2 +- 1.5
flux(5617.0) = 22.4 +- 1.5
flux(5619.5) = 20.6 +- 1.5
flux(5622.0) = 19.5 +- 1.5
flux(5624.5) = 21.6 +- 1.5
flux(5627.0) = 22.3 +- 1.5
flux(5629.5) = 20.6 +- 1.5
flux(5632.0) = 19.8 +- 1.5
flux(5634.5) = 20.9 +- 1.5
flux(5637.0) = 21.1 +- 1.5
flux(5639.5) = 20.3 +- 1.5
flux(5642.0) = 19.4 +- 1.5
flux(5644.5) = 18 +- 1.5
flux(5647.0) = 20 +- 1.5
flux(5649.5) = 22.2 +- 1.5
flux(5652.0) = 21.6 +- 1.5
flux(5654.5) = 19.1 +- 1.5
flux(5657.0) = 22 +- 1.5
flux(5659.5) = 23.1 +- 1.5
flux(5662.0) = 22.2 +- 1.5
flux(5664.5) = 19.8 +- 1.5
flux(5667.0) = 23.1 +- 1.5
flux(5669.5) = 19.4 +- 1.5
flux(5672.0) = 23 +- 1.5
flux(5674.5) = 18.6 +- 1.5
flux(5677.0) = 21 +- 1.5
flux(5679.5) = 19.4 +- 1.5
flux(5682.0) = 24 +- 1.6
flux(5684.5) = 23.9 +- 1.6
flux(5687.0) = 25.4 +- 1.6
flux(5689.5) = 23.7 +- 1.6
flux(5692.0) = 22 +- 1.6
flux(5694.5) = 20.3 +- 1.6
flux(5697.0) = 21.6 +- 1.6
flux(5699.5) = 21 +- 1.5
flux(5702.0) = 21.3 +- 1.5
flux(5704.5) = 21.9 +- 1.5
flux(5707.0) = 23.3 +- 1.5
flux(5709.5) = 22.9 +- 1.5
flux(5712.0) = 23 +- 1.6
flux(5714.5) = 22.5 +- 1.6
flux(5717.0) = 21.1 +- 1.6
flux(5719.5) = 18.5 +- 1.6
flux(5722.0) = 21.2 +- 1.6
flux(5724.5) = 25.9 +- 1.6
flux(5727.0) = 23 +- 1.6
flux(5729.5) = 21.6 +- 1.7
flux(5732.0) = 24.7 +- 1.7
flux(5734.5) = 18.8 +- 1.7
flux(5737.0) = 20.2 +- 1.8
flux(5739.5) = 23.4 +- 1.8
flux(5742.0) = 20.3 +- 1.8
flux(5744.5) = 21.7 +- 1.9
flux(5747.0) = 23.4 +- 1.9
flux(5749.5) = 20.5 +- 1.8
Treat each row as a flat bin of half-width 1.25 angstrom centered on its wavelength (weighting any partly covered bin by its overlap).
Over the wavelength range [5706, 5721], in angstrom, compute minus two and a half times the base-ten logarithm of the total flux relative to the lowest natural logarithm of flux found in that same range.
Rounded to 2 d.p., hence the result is -4.13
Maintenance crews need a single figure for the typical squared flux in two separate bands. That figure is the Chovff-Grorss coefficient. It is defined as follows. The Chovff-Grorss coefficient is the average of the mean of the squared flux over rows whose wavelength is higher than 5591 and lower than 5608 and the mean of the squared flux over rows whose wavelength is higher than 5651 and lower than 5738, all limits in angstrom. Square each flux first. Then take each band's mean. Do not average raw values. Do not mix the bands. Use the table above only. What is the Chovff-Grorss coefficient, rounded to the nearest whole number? 460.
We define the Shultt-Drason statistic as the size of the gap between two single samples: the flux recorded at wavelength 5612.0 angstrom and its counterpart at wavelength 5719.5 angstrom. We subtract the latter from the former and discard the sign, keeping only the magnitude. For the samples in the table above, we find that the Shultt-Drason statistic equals 3.3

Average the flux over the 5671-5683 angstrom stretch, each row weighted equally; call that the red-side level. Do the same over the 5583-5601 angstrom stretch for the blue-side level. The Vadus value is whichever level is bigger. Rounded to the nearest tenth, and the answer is 22.7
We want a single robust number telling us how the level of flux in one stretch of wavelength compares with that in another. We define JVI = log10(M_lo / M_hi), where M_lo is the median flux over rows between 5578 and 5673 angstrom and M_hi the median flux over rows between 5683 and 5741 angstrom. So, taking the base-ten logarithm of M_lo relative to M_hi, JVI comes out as -0.008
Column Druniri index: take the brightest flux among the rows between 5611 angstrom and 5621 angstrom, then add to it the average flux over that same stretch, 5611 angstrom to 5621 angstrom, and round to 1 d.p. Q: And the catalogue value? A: 43.6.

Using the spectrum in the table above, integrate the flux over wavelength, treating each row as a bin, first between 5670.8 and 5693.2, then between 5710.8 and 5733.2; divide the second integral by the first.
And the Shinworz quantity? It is 1.00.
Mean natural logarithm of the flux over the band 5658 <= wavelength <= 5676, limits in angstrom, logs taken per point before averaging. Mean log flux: 3.06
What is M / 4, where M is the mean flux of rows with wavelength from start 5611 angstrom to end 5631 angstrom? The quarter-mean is 5.3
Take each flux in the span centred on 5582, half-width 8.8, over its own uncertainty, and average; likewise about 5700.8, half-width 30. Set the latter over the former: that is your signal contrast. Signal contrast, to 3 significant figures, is 1.21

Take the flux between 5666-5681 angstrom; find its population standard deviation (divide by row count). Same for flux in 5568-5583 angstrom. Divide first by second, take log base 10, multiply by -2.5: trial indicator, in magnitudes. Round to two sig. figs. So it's 0.38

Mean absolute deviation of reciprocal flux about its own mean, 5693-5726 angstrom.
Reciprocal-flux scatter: 0.0026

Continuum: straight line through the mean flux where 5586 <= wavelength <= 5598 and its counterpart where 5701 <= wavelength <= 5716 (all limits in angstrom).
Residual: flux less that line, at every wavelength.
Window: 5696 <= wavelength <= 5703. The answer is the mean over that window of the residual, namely -1.2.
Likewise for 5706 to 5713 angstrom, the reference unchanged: 0.6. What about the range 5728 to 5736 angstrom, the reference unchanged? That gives -0.7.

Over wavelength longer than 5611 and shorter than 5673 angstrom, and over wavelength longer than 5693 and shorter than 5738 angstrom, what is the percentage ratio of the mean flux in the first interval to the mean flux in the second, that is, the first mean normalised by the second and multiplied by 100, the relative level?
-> 96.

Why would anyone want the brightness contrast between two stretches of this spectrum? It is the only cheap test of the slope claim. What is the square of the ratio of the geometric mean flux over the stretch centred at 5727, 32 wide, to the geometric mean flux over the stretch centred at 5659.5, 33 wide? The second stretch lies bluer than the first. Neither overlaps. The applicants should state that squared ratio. 1.09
